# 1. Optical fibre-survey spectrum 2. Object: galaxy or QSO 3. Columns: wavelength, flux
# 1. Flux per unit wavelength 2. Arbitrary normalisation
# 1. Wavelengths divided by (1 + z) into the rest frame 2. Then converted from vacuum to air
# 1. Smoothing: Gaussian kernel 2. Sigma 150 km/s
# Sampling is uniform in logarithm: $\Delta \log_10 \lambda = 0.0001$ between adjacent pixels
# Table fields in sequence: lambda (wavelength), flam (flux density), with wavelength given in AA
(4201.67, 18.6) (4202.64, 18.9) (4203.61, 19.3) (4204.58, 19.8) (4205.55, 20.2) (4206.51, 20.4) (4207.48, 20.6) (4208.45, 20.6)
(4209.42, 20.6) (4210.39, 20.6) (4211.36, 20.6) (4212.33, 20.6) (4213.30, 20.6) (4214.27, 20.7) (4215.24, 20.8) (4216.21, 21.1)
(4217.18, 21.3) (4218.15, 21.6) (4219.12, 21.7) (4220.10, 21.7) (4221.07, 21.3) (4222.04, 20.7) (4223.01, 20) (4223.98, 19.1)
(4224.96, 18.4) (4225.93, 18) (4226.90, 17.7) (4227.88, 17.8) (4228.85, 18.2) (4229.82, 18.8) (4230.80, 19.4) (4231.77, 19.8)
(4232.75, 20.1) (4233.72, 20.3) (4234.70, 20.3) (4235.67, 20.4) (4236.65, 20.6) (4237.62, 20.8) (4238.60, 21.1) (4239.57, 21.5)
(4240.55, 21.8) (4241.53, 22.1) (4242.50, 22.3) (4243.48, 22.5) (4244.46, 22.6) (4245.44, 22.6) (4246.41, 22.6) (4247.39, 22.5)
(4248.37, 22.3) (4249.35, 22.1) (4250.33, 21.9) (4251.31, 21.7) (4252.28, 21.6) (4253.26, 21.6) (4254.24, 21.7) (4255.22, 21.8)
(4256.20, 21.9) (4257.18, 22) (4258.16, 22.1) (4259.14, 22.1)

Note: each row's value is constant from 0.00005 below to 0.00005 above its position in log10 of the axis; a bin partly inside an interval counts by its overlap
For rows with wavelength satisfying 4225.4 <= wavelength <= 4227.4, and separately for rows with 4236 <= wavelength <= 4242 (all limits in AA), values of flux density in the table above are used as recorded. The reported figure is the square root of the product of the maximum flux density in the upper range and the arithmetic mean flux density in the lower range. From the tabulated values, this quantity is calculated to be 19.9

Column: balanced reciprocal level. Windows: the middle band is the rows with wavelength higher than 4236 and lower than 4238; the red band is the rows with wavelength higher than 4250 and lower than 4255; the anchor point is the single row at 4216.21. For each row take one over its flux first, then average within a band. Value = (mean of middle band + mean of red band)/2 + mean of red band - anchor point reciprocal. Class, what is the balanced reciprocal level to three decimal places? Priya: 0.046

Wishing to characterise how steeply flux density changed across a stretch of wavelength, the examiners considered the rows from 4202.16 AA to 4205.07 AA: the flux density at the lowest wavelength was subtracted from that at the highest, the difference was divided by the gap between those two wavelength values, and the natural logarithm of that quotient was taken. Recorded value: -0.77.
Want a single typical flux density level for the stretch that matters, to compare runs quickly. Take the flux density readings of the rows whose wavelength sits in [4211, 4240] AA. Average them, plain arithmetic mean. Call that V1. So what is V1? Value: 20.2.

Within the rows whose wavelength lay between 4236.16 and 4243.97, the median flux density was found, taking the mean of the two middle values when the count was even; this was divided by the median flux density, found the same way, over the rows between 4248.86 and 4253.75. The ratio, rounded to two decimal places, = 1.00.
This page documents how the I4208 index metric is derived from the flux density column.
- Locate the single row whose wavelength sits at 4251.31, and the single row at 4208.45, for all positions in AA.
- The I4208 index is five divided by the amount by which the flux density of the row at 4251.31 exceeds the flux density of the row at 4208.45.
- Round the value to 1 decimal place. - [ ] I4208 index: 4.5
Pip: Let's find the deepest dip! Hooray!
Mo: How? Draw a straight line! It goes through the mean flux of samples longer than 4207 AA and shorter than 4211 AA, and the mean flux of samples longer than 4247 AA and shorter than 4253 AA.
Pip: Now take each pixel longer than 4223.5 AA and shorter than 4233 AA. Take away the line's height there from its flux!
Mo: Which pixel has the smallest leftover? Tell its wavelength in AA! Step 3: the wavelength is 4226.90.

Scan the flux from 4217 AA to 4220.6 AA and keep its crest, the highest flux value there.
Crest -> 21.7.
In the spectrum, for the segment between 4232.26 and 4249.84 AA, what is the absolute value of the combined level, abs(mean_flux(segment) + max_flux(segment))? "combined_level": 44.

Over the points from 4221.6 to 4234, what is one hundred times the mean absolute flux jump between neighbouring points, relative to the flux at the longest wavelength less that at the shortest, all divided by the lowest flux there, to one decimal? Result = -6.6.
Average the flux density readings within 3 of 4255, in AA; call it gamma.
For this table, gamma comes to 21.8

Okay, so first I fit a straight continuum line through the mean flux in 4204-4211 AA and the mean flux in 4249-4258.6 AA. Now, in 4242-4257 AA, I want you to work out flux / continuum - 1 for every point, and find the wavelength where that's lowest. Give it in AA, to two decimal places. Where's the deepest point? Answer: 4253.26 AA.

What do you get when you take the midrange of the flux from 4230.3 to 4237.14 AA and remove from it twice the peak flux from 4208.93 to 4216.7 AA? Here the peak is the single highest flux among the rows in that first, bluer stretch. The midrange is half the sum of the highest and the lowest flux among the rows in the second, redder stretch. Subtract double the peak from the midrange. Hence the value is -22.2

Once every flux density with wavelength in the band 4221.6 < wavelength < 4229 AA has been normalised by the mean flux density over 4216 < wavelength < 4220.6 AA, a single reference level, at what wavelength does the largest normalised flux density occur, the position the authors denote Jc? 4222.04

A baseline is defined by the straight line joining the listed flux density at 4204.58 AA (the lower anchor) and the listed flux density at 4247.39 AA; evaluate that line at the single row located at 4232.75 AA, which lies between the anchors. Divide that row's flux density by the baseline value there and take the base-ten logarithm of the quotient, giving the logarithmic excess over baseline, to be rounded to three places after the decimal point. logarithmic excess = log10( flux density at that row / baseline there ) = -0.031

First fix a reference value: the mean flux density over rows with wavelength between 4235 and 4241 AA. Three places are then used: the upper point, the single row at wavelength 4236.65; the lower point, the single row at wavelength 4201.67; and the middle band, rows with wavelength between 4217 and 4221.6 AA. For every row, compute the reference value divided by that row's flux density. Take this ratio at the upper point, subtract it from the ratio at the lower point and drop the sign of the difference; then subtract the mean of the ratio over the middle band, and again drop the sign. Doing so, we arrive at 0.87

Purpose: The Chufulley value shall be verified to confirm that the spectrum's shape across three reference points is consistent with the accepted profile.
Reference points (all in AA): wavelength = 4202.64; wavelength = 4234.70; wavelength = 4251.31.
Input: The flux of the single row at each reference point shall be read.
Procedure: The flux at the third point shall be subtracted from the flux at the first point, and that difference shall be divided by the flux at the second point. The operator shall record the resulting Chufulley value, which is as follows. -0.14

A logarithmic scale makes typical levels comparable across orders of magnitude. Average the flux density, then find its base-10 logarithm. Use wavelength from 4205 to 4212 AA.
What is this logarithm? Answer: 1.31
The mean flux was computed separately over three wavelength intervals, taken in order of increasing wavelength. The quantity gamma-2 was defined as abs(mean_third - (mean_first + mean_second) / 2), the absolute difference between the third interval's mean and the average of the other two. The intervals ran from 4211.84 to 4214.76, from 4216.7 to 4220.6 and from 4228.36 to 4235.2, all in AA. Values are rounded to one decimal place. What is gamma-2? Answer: 1.5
